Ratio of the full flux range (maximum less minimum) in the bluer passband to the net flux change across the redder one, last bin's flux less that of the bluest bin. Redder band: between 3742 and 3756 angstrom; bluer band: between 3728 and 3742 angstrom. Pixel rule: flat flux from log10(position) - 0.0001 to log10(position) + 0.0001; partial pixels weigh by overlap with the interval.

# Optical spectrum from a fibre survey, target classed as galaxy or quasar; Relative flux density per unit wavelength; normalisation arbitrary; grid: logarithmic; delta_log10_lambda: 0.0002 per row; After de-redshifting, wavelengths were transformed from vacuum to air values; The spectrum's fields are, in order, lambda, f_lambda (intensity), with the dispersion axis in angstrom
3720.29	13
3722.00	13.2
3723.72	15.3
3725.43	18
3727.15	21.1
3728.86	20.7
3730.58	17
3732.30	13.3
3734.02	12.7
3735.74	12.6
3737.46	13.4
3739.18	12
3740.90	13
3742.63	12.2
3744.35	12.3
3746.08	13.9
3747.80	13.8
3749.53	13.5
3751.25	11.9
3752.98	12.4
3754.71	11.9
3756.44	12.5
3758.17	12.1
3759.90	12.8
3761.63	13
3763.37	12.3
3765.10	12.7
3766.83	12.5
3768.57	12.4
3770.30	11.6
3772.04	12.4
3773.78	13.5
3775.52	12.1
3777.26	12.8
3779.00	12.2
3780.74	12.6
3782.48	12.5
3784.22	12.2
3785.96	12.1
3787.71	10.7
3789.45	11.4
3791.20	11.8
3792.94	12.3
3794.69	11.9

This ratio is -29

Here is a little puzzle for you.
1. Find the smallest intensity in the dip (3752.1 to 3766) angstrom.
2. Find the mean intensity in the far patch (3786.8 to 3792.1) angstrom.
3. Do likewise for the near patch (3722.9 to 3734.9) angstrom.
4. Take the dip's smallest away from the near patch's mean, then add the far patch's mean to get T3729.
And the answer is 16.3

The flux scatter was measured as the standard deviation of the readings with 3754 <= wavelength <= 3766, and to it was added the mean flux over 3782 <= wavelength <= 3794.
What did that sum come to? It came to 12.2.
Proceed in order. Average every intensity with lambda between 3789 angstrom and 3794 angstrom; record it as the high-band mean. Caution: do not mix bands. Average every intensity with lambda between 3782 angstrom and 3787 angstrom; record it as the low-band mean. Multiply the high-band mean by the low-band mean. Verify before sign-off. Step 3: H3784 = 145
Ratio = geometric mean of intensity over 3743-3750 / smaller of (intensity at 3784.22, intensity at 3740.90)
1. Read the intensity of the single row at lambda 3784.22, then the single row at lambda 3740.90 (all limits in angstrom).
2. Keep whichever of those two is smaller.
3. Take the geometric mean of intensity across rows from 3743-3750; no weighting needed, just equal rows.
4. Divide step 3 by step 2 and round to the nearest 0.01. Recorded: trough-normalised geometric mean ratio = 1.10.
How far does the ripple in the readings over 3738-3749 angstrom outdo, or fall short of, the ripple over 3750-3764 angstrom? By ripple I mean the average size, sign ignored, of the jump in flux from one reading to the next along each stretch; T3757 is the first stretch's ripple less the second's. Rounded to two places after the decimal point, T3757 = 0.21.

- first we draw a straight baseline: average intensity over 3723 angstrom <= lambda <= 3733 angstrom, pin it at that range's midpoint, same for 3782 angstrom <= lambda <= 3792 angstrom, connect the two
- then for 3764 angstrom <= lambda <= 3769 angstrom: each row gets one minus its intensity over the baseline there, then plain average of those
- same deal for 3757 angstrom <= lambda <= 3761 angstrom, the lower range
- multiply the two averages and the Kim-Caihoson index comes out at 0.013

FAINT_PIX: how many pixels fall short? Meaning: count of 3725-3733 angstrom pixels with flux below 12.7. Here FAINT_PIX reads 0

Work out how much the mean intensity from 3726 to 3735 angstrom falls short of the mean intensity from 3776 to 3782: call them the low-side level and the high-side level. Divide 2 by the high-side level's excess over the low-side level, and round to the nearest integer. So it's 0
